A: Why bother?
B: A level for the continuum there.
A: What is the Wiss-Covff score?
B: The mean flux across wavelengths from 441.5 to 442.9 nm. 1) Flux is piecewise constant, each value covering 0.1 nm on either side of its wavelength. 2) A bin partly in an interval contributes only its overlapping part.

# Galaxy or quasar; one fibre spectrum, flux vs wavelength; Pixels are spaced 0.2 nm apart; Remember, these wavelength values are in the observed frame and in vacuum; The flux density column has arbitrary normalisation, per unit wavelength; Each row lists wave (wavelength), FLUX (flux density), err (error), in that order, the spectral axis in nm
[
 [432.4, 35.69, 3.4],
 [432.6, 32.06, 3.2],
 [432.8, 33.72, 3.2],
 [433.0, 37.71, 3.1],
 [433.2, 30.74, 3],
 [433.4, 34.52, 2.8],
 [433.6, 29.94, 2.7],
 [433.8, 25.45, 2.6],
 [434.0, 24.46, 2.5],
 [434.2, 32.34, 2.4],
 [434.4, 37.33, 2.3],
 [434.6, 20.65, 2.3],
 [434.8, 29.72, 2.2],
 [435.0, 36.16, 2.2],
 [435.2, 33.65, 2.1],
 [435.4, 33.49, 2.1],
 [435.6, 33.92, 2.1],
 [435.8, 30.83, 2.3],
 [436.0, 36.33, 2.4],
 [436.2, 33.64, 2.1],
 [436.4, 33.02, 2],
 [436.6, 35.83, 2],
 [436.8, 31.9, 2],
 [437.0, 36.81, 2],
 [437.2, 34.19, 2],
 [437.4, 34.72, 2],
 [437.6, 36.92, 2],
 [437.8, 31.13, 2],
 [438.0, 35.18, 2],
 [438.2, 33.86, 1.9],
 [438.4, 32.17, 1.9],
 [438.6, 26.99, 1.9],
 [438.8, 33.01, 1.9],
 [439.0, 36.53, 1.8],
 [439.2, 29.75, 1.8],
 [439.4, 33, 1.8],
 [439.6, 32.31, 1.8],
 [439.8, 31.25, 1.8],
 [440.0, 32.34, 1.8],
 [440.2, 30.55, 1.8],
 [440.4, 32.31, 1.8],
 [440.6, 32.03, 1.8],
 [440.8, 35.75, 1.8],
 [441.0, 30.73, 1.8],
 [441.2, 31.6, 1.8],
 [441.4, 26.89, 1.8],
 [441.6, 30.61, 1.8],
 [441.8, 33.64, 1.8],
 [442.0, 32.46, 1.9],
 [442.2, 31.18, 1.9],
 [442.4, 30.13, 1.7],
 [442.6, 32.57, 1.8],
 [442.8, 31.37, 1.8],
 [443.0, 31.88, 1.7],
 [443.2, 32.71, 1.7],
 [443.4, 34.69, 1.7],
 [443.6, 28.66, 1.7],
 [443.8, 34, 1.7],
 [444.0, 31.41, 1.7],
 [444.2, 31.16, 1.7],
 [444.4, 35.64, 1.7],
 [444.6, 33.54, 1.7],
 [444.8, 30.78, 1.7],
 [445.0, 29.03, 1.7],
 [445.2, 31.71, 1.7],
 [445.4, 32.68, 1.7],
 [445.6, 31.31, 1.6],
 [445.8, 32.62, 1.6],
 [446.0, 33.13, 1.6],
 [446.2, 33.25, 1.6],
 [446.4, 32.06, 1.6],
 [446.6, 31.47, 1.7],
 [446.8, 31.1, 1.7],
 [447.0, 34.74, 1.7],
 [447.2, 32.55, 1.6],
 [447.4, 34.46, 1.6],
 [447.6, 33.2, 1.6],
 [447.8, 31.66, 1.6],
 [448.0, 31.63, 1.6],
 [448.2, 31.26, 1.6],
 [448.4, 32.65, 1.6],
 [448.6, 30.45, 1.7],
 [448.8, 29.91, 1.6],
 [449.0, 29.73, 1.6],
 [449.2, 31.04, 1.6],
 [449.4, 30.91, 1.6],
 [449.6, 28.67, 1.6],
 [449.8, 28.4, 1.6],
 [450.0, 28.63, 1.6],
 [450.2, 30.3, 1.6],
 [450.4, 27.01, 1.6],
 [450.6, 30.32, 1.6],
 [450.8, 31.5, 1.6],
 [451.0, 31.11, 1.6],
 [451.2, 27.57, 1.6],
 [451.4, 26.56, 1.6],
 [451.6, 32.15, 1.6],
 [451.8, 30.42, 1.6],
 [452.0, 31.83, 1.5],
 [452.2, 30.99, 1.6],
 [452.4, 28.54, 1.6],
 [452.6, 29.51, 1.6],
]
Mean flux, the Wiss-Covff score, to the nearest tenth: 31.7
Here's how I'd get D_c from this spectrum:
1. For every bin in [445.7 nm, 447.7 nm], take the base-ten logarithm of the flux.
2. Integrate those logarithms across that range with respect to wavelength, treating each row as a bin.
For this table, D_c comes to 3.03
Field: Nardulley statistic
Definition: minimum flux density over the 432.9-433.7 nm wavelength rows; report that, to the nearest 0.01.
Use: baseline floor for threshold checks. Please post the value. 29.94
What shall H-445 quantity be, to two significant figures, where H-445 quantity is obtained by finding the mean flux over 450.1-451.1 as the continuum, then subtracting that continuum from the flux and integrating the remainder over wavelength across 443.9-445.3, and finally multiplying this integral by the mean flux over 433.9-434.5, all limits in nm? 81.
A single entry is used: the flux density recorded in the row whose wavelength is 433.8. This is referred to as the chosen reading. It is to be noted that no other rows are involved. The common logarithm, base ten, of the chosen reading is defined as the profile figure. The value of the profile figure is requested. 1.41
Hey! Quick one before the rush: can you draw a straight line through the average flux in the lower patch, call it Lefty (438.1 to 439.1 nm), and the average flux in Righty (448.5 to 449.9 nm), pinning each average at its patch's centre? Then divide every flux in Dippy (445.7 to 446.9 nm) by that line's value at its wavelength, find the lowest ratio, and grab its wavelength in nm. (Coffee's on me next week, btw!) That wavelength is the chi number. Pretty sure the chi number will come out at 446.8 nm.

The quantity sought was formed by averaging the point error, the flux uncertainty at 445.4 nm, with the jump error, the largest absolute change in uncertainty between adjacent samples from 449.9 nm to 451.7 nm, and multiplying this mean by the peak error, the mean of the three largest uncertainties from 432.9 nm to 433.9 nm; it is 2.52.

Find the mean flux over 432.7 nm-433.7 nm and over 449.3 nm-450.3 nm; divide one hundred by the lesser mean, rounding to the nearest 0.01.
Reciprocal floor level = 3.40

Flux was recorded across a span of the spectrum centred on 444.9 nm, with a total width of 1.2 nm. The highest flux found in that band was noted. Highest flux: 35.64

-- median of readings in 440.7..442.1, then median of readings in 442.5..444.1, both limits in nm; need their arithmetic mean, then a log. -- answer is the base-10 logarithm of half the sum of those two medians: 1.50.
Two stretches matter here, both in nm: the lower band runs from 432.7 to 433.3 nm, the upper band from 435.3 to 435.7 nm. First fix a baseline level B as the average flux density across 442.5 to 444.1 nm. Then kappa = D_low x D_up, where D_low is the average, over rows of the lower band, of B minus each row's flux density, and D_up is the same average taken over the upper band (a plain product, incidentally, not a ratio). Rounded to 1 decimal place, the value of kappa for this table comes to 2.9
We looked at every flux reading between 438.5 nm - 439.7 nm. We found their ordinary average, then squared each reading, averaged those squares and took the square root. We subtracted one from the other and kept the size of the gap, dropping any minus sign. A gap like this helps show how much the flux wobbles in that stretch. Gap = 0.14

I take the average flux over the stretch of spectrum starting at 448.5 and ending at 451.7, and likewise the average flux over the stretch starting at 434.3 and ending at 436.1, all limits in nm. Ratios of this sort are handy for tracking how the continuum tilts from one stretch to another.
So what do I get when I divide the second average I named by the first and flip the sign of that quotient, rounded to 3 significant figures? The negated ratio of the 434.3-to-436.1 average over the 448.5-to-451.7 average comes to -1.09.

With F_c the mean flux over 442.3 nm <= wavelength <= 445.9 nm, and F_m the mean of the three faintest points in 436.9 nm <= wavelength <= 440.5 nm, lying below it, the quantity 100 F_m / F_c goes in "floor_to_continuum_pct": 90.9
